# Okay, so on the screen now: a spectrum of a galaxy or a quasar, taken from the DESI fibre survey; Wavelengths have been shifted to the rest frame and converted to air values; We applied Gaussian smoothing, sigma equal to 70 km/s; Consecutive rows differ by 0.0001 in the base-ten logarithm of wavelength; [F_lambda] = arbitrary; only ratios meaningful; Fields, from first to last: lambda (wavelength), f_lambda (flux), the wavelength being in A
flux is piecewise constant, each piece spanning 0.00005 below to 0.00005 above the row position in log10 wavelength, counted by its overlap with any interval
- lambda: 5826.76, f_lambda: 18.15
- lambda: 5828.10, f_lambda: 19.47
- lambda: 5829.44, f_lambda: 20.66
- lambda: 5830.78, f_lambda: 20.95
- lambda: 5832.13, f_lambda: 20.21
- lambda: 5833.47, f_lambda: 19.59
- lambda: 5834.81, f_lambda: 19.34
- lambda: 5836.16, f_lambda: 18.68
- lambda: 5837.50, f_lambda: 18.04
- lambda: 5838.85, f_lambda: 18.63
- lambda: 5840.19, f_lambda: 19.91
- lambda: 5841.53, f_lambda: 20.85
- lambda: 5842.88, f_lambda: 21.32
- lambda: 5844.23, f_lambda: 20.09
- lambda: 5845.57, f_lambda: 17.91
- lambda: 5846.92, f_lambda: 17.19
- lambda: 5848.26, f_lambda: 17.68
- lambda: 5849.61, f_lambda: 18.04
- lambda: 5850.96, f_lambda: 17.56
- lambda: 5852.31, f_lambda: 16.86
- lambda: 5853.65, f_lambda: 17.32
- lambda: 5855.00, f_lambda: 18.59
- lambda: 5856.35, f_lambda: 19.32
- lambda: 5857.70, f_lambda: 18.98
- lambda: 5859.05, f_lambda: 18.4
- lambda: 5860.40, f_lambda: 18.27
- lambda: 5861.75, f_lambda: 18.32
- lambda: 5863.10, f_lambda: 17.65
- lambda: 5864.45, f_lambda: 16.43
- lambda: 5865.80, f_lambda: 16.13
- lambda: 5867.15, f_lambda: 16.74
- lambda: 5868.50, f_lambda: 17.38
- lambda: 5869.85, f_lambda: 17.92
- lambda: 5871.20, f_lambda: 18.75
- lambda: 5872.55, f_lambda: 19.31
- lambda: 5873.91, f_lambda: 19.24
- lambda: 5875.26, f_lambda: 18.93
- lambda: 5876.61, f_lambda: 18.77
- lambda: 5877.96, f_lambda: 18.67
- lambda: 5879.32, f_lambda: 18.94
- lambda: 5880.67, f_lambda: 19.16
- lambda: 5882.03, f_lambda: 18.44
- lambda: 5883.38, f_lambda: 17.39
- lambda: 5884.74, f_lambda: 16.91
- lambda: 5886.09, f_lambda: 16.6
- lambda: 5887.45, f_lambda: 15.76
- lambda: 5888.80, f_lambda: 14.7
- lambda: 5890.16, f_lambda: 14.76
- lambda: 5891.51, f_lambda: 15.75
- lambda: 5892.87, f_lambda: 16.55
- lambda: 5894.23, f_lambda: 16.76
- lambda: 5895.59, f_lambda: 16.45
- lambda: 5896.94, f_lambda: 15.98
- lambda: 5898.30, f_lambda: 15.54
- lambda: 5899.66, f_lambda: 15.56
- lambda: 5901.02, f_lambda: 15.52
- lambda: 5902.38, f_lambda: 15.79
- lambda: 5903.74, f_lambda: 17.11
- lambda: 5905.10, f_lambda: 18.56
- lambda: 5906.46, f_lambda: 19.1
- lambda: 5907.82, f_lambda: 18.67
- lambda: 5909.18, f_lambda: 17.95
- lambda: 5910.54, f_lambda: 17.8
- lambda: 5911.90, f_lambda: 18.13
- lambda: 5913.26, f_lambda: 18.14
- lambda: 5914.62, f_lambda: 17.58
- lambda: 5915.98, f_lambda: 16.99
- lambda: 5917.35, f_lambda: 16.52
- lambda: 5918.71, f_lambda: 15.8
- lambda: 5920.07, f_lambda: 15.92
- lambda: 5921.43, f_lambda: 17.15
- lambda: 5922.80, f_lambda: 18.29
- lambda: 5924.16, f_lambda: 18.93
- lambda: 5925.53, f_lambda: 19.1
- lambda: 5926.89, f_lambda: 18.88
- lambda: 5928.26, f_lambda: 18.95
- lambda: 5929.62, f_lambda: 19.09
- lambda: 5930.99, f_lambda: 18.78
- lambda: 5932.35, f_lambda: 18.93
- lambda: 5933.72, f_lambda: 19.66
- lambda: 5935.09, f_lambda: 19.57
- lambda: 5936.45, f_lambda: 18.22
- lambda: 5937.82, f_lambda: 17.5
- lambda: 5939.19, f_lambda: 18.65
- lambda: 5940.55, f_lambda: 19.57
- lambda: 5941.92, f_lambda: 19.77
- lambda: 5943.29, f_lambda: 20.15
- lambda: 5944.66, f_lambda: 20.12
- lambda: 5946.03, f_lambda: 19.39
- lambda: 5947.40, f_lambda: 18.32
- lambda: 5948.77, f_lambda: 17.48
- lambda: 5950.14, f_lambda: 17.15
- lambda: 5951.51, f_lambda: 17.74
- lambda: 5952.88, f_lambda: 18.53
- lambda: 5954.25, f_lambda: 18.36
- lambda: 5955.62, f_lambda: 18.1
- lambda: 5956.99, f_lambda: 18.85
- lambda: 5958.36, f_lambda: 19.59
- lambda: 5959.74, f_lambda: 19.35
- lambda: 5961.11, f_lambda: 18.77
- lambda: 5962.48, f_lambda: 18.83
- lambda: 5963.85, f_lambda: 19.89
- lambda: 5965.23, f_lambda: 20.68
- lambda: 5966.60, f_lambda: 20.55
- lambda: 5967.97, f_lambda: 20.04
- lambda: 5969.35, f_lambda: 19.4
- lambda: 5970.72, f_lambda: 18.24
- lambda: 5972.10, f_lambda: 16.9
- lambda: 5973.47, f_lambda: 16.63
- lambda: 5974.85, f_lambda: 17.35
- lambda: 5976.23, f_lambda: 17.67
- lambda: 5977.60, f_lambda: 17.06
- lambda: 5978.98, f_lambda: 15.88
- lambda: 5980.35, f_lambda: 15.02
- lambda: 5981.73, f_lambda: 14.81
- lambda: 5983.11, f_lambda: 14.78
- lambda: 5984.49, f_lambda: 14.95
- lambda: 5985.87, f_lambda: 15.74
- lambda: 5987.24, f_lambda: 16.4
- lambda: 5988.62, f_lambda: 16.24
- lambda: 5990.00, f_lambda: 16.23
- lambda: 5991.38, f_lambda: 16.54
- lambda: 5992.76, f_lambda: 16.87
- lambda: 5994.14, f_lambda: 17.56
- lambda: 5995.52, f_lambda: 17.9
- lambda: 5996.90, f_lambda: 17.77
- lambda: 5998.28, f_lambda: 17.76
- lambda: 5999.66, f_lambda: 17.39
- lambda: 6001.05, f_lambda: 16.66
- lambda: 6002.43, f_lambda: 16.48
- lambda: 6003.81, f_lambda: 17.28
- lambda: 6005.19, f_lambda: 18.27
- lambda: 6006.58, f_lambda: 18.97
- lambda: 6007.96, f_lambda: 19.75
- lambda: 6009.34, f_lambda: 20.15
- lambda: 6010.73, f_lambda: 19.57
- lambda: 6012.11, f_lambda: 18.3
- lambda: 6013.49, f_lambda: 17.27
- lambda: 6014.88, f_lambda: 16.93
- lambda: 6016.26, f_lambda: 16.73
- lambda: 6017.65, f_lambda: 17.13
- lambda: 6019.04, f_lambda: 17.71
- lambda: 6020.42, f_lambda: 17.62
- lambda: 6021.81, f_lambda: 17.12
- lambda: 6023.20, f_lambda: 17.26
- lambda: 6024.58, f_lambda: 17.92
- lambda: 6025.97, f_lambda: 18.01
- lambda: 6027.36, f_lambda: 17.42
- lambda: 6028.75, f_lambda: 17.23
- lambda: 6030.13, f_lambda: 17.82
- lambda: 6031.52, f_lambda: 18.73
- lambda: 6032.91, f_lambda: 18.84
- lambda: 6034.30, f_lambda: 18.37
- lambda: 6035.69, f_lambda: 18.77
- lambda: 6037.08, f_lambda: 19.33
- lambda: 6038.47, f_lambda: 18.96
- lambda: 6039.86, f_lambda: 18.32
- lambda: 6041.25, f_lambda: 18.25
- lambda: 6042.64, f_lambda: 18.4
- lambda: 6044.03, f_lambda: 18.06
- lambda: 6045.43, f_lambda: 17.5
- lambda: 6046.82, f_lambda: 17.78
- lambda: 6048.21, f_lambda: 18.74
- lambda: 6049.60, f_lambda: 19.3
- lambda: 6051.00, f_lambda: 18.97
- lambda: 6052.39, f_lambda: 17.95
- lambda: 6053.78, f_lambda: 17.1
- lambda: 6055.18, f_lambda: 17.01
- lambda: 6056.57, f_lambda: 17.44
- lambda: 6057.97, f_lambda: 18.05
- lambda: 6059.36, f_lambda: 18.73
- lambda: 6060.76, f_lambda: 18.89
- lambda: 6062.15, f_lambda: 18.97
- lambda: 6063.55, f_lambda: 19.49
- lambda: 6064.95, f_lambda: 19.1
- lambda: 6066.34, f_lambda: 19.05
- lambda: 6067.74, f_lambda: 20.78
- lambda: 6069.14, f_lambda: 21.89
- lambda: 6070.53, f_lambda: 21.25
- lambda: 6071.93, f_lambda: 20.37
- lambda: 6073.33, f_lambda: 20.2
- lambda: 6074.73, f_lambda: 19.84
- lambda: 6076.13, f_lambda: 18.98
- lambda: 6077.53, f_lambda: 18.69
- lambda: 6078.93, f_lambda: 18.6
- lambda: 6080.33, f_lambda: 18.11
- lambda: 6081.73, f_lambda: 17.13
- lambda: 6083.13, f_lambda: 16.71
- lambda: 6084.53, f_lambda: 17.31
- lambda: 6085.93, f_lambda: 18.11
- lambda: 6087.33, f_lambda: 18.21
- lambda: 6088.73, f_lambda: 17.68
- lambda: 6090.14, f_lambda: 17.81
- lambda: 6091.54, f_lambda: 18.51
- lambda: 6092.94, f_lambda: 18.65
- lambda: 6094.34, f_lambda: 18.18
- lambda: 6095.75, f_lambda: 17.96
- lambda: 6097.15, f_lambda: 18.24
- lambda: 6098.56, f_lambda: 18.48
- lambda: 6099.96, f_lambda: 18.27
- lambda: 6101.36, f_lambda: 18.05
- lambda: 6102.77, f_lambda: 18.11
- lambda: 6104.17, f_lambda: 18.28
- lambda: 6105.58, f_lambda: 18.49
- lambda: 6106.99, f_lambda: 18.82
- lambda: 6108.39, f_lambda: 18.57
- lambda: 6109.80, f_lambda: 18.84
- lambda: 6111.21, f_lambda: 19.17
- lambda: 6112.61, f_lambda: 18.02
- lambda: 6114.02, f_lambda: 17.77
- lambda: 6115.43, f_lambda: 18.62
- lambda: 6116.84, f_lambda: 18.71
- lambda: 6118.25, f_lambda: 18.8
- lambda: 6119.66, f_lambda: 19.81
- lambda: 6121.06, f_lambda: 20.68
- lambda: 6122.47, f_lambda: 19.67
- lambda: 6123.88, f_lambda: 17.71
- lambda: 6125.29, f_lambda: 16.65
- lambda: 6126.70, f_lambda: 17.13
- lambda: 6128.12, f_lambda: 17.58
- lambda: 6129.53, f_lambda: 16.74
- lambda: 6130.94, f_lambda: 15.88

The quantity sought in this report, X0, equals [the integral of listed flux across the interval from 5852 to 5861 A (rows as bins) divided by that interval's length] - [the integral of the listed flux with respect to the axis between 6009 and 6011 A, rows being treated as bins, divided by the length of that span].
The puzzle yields -1.5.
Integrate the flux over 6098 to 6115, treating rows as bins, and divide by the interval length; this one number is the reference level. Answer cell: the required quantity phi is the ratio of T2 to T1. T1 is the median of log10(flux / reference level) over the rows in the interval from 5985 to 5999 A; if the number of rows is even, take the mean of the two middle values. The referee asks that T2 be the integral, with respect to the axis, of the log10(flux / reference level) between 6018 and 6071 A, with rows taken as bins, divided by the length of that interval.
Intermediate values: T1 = -0.042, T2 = 0.0003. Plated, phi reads 0.0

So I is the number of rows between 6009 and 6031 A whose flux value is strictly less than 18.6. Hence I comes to 14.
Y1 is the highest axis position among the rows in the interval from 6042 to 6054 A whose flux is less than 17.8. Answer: 6053.78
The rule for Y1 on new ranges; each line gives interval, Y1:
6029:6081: 6056.57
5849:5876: 5868.50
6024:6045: 6028.75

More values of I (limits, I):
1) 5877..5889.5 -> 6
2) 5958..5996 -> 19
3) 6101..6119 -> 7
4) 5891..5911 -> 13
